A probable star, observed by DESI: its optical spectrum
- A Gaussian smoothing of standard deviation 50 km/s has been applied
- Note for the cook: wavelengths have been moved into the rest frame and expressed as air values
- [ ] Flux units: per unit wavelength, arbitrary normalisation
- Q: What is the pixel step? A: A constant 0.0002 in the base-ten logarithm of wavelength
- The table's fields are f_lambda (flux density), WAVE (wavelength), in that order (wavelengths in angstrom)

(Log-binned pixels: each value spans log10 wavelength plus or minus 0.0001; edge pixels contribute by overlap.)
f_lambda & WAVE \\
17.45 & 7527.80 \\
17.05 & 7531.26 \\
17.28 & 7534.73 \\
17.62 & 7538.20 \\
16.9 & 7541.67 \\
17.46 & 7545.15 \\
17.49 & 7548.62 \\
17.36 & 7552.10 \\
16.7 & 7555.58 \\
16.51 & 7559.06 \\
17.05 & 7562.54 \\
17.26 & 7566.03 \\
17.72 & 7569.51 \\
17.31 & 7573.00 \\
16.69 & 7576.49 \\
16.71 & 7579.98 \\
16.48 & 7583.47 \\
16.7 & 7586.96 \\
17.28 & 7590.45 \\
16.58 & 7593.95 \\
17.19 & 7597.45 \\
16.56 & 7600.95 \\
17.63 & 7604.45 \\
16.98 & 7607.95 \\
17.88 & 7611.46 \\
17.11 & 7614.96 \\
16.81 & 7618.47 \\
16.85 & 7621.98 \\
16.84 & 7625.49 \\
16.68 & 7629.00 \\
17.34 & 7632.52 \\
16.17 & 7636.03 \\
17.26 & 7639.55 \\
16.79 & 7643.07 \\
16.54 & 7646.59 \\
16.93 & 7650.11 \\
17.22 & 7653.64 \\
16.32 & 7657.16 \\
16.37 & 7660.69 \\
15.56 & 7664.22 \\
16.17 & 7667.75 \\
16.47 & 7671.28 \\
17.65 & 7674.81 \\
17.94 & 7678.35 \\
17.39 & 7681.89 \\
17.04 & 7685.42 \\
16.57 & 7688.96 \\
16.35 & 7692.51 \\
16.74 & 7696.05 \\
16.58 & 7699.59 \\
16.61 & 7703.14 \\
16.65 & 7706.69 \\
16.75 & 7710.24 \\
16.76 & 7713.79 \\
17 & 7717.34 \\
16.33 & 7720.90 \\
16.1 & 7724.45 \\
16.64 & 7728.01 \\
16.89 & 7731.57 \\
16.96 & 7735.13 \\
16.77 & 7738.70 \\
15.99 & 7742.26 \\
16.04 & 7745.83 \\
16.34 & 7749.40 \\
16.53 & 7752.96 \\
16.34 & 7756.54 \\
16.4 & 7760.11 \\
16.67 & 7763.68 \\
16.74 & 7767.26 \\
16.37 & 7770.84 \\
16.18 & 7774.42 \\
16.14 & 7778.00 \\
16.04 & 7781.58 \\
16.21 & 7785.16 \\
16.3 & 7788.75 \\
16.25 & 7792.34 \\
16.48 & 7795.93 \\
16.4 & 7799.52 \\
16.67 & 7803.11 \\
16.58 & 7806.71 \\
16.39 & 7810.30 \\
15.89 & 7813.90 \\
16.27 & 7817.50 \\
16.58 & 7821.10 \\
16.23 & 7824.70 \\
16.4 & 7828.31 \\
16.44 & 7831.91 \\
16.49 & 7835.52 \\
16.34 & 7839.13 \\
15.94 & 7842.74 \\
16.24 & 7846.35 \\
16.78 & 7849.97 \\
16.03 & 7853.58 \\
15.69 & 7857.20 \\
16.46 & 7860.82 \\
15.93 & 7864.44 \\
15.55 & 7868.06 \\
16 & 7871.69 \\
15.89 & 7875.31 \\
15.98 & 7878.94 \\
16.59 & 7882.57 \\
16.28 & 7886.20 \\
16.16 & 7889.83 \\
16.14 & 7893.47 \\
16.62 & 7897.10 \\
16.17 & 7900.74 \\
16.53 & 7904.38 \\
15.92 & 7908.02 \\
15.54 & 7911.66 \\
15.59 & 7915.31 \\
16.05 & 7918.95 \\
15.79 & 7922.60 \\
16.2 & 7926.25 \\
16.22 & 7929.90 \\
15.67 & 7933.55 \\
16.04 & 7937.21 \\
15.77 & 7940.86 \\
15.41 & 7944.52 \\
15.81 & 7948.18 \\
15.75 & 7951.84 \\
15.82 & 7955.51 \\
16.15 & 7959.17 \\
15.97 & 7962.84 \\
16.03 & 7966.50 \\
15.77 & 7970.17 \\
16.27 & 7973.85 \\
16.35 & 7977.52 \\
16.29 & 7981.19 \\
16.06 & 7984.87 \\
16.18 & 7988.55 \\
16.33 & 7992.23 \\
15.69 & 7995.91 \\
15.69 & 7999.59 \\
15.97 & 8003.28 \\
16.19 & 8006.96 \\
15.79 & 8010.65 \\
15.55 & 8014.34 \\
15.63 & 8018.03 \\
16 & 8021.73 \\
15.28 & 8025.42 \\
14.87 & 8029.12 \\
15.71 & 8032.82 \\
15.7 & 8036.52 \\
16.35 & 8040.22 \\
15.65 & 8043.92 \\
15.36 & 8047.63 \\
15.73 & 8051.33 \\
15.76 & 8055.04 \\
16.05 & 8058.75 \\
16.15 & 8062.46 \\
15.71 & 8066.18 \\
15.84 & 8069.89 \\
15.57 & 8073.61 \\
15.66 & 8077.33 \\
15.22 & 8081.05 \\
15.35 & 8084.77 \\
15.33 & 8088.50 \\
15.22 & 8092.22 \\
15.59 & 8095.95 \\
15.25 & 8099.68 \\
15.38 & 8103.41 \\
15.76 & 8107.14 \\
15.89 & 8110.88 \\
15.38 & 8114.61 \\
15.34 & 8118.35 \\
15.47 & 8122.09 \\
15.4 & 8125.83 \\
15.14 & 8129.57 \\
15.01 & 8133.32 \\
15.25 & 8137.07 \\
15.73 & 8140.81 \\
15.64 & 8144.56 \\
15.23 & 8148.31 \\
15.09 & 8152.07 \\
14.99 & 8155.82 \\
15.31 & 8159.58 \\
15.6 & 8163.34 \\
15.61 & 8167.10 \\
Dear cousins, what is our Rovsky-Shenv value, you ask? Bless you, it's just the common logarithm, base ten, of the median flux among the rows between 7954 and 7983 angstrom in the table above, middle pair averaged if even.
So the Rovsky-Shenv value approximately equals 1.21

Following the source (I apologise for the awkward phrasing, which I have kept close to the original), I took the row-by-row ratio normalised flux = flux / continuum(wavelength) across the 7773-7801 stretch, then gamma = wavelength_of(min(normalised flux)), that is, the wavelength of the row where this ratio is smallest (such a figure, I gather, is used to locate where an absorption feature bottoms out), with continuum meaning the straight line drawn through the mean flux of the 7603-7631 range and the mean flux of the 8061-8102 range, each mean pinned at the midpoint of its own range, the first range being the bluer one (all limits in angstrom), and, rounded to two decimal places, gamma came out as 7781.58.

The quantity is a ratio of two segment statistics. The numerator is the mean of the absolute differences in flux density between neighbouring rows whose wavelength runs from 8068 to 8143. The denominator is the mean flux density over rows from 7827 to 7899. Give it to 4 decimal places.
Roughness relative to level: 0.0139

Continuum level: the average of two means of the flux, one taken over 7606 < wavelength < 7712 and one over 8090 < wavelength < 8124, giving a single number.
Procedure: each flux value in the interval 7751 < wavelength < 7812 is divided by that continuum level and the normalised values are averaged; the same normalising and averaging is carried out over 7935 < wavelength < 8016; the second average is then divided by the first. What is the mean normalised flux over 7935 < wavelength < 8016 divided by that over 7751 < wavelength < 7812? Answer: 0.97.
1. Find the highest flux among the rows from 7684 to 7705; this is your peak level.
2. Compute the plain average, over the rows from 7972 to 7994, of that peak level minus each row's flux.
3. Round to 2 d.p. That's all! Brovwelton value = 0.79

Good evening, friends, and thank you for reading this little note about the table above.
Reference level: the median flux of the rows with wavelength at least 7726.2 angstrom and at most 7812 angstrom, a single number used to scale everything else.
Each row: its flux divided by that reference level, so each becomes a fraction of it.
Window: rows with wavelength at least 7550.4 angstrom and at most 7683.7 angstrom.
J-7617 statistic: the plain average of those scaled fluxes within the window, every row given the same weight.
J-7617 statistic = 1.03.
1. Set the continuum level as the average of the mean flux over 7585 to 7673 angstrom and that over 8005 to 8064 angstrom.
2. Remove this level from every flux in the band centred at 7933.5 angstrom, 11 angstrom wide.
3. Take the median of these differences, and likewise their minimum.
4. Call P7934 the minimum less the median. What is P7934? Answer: -0.37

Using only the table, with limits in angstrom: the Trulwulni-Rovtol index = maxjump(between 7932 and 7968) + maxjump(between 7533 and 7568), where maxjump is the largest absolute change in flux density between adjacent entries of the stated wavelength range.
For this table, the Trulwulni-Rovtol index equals 1.1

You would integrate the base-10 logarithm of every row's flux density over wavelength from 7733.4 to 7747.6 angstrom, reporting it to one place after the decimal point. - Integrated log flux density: 17.3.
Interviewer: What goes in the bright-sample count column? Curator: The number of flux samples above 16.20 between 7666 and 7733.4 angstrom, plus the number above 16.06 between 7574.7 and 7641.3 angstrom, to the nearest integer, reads 36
